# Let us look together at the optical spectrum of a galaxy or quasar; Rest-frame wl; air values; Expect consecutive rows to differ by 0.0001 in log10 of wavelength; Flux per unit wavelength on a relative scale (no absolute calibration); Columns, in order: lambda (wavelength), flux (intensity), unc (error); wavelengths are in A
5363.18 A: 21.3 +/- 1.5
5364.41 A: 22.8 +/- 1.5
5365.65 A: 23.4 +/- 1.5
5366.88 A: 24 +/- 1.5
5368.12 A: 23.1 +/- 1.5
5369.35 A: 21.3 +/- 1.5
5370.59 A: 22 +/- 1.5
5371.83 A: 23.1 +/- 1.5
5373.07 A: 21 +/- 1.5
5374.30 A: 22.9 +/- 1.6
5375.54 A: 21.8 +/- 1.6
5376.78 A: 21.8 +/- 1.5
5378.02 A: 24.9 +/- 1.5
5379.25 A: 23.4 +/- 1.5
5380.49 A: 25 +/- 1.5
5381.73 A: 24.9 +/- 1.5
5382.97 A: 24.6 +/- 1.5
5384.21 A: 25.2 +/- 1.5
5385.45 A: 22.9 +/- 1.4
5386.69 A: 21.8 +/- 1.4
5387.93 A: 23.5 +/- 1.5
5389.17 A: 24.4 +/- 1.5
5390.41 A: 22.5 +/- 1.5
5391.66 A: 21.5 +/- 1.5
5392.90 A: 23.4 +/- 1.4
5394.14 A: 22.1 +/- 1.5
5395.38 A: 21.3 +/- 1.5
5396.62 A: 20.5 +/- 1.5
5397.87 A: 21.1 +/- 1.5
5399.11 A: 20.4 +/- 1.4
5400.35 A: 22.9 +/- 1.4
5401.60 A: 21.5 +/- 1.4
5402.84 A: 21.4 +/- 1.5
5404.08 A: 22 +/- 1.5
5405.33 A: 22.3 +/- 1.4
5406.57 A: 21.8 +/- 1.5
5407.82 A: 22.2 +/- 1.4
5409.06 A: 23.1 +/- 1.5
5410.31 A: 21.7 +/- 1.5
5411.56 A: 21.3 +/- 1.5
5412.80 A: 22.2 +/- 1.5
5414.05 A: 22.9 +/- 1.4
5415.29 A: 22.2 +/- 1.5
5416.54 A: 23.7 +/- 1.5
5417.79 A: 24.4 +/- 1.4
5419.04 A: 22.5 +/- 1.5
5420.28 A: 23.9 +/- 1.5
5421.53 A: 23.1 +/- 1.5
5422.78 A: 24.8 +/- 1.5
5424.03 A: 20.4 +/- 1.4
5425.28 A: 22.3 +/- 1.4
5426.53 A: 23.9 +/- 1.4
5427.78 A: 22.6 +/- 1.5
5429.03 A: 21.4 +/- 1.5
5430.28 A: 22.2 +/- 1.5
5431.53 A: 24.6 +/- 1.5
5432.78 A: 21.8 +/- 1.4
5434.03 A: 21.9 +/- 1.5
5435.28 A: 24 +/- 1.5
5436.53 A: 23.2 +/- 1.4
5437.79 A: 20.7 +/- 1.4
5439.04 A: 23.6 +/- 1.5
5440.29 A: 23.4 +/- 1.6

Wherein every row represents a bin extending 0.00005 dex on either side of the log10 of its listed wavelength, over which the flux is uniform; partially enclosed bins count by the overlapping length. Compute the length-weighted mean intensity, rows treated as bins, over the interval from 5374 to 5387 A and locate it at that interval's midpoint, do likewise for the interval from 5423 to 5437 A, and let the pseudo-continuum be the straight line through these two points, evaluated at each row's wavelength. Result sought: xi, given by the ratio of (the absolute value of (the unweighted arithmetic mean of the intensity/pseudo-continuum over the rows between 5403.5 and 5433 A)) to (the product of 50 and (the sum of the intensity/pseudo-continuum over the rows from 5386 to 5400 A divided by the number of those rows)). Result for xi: 0.0210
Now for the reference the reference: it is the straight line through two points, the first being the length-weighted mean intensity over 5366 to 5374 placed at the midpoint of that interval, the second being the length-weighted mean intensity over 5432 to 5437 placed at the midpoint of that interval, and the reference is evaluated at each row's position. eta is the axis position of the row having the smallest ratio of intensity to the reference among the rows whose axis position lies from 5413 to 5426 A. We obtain 5424.03 A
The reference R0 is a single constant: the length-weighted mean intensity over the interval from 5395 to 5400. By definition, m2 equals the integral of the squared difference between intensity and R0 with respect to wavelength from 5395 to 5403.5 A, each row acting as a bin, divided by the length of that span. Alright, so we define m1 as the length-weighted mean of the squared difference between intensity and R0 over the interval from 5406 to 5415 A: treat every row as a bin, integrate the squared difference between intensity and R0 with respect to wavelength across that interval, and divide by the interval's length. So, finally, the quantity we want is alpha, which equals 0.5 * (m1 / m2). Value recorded 1.28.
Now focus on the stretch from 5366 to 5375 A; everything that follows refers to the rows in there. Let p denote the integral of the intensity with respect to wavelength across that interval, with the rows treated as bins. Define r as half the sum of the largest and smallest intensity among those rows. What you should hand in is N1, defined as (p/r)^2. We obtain 81.1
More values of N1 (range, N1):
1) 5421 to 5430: 81.1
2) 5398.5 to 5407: 73.0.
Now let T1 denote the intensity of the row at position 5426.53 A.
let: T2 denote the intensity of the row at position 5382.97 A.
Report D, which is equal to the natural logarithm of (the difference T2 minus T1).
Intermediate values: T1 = 23.9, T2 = 24.6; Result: -0.4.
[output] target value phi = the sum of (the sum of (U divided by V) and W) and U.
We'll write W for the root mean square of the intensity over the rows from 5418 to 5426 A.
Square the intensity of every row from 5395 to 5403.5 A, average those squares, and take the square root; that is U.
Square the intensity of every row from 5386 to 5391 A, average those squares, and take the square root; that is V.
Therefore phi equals 45.1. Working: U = 21.3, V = 23.1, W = 22.9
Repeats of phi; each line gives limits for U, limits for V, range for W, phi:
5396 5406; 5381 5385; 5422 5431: 44.9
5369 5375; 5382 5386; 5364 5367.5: 46.4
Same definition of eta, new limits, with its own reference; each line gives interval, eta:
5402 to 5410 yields 5402.84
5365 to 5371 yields 5369.35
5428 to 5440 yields 5437.79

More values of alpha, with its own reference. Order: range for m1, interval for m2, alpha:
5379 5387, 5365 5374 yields 1.50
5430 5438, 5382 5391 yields 0.28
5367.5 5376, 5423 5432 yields 0.25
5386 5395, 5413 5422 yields 0.36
